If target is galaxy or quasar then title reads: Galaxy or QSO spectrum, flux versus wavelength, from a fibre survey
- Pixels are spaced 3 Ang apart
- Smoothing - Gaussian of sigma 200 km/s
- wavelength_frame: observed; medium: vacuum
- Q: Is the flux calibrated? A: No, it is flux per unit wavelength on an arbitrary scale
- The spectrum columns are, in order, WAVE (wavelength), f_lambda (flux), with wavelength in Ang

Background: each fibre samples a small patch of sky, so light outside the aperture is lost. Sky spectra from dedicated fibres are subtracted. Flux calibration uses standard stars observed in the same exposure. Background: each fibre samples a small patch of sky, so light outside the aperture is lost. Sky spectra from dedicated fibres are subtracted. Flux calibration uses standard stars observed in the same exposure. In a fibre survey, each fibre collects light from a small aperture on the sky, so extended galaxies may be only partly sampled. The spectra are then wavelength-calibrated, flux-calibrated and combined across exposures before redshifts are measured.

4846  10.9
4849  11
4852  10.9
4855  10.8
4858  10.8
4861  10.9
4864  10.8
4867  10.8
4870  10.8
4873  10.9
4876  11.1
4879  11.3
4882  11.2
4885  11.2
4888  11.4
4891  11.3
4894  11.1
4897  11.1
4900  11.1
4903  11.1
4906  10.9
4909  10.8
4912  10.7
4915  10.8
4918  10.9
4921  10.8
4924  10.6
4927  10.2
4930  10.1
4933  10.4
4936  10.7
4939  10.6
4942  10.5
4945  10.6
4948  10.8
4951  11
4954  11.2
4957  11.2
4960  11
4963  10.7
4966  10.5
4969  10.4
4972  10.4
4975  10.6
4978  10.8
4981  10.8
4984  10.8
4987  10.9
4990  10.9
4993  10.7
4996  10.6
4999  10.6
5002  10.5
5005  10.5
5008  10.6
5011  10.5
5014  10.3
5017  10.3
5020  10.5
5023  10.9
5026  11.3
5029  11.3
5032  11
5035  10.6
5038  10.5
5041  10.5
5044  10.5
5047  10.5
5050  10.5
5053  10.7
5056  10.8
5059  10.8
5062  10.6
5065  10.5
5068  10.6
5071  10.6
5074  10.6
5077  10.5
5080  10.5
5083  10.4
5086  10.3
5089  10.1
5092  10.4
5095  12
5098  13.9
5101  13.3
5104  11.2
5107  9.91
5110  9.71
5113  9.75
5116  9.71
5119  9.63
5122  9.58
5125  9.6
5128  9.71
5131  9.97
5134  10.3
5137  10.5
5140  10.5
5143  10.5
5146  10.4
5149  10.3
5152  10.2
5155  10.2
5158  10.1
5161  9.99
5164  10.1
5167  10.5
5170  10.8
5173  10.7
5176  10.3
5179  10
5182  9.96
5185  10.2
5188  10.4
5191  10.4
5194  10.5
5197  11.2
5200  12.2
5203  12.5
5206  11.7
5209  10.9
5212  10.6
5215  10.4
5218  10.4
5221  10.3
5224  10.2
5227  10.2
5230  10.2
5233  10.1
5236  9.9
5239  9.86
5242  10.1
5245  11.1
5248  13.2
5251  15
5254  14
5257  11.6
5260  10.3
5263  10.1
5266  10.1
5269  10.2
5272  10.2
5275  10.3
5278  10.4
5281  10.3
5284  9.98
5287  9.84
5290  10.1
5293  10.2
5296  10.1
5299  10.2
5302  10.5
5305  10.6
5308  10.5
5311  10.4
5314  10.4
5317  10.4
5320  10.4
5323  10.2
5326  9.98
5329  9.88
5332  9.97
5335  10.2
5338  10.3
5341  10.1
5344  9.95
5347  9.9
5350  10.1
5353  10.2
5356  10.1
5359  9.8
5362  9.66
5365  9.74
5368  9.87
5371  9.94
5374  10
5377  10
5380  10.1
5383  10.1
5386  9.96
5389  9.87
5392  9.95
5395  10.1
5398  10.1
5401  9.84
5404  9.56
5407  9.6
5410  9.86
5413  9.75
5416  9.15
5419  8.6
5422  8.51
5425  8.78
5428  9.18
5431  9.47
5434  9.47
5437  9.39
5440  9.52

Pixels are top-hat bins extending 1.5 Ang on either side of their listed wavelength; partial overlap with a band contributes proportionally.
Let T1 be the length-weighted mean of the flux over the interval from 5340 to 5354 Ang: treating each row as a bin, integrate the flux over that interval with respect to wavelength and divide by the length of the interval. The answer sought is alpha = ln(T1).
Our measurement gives 2.31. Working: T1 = 10.0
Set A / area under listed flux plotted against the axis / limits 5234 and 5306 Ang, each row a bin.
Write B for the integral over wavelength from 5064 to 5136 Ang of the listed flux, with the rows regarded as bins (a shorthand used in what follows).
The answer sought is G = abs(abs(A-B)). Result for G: 16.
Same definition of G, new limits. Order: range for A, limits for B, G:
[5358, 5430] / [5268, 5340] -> 41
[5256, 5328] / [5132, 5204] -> 16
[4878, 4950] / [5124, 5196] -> 41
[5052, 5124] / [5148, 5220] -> 4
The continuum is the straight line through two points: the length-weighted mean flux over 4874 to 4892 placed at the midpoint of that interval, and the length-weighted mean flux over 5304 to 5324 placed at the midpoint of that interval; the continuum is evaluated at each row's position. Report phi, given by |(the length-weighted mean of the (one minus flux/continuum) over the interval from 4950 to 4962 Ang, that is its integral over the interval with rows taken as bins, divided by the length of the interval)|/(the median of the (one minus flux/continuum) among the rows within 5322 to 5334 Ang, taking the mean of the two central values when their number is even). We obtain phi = 0.03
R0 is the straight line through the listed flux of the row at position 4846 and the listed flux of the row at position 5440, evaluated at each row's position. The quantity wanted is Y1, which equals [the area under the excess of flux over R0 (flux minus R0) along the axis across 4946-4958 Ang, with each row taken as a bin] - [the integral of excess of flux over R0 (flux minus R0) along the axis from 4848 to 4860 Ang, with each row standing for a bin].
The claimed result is 5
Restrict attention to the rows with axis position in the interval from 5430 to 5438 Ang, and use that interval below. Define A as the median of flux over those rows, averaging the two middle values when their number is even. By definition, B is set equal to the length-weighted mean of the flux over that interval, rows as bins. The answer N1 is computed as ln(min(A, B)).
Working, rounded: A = 9.5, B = 9.4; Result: 2.25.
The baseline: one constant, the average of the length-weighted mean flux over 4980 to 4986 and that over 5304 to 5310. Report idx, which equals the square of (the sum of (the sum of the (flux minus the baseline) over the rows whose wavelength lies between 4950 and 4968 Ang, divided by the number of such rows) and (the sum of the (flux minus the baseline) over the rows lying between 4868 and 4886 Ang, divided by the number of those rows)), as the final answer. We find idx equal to 0.5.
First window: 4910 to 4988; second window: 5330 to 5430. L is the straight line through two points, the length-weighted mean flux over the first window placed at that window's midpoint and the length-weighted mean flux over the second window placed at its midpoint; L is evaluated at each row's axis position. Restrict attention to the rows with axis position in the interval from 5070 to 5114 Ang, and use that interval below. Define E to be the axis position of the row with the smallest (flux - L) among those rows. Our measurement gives 5110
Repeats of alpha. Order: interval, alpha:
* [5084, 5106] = 2.45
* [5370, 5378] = 2.30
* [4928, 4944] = 2.35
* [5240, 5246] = 2.35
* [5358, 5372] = 2.28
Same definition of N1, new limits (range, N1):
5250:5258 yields 2.61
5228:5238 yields 2.31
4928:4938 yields 2.34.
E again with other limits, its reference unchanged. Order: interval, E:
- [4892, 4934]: 4930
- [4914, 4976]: 4930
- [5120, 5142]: 5122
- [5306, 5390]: 5362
